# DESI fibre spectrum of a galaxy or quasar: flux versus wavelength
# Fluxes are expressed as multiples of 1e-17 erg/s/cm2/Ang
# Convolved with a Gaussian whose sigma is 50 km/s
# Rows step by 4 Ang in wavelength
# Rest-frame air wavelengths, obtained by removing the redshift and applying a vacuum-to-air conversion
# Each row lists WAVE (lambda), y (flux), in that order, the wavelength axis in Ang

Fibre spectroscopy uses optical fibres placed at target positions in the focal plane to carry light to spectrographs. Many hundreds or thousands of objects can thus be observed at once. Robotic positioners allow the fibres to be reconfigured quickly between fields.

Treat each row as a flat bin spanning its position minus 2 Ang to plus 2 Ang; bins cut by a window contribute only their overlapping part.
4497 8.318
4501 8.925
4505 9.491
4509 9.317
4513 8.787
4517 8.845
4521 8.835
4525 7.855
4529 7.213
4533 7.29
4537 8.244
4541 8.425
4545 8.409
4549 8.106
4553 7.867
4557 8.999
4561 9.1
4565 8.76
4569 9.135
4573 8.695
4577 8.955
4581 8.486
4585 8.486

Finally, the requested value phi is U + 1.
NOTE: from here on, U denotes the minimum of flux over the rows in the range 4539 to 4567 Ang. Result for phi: 8.9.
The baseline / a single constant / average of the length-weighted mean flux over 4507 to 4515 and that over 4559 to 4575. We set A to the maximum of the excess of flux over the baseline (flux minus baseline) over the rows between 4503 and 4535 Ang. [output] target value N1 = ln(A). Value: -0.7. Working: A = 0.50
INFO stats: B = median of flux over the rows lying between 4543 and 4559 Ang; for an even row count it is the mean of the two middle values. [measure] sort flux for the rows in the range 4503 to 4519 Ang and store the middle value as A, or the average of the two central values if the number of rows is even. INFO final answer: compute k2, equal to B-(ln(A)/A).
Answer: 8.0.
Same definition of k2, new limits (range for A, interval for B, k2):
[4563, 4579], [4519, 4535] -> 7.3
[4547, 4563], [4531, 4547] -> 8.1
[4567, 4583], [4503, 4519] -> 8.8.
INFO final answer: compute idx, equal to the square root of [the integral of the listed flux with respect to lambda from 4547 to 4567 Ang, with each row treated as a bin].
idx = 13.09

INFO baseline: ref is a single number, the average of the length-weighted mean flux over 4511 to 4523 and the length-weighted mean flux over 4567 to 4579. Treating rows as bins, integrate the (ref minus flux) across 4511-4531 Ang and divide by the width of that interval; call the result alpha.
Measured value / 0.6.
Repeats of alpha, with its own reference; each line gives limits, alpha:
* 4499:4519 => -0.2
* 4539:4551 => 0.6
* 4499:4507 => -0.3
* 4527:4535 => 1.6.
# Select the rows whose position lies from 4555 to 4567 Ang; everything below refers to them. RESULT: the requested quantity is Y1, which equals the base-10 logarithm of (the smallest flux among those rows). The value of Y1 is 0.943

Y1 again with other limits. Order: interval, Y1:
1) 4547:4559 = 0.896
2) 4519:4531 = 0.858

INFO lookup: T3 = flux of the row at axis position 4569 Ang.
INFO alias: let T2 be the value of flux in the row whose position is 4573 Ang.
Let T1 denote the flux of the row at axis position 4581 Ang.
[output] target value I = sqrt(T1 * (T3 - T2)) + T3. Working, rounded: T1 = 8.486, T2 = 8.695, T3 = 9.135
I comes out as 11.1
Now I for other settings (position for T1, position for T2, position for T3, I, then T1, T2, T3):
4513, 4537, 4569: 11.9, 8.787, 8.244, 9.135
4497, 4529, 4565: 12.3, 8.318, 7.213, 8.76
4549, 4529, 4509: 13.4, 8.106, 7.213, 9.317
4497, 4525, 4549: 9.6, 8.318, 7.855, 8.106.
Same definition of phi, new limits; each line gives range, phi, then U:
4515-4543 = 8.2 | 7.213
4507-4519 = 9.8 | 8.787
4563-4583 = 9.5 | 8.486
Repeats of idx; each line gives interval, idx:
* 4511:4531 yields 12.89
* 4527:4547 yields 12.58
